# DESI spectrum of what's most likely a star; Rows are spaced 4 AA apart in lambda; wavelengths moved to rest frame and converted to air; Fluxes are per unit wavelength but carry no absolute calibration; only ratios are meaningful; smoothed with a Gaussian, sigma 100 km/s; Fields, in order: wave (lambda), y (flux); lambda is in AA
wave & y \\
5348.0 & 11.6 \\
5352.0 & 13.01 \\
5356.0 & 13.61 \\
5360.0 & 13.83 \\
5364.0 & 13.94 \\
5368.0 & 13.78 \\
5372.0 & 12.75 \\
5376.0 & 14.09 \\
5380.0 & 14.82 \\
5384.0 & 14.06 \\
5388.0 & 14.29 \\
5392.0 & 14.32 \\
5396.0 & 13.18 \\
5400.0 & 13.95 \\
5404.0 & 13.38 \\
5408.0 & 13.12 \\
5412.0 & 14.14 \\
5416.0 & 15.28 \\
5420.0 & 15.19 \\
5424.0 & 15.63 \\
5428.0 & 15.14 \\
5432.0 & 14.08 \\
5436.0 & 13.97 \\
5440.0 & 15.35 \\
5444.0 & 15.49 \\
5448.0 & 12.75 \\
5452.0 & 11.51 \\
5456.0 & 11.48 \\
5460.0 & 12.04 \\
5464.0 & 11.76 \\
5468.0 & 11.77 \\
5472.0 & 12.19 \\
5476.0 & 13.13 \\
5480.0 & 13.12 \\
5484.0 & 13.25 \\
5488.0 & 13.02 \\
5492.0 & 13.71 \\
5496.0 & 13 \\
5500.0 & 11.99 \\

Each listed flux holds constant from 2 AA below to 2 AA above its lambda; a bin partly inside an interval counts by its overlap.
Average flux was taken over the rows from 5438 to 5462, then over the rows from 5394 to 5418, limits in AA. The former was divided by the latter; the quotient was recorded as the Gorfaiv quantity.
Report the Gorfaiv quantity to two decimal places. 0.95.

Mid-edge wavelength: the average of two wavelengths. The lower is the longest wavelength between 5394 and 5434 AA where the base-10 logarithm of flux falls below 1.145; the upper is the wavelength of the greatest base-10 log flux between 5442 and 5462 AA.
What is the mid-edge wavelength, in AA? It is 5426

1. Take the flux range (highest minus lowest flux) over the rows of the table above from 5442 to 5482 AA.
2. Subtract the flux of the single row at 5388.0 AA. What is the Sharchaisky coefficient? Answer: -10.3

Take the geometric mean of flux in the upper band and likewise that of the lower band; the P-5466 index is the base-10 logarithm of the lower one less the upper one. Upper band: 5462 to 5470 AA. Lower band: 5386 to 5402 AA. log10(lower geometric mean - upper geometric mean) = 0.3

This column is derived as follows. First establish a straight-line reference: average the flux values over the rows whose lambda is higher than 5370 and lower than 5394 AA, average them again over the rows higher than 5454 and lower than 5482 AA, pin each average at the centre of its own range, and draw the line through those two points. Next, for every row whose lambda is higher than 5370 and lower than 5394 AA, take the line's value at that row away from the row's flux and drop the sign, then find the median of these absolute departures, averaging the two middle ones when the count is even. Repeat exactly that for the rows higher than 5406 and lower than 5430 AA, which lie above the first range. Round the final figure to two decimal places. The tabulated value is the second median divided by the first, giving 4.63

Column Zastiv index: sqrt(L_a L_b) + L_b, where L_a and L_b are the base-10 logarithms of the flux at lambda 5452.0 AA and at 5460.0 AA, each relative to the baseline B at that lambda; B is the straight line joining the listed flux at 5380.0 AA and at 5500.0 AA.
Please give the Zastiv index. 0.011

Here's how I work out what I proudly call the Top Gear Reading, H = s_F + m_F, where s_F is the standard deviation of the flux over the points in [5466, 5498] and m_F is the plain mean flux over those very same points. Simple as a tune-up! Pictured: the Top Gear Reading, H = 13.5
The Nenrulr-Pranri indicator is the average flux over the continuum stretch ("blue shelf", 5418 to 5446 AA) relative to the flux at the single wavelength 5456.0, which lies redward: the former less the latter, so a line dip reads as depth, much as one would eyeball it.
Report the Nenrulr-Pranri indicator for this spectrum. 3.5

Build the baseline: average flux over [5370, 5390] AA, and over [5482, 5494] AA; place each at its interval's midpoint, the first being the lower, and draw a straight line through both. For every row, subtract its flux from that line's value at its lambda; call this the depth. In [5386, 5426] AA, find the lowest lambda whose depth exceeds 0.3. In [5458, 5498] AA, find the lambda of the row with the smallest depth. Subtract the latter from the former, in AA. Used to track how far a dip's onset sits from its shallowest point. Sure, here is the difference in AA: -96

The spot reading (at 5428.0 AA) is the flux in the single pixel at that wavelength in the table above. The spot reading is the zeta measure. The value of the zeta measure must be 15.14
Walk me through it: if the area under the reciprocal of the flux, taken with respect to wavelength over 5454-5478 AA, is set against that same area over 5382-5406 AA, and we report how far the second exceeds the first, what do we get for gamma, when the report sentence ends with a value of -0.26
